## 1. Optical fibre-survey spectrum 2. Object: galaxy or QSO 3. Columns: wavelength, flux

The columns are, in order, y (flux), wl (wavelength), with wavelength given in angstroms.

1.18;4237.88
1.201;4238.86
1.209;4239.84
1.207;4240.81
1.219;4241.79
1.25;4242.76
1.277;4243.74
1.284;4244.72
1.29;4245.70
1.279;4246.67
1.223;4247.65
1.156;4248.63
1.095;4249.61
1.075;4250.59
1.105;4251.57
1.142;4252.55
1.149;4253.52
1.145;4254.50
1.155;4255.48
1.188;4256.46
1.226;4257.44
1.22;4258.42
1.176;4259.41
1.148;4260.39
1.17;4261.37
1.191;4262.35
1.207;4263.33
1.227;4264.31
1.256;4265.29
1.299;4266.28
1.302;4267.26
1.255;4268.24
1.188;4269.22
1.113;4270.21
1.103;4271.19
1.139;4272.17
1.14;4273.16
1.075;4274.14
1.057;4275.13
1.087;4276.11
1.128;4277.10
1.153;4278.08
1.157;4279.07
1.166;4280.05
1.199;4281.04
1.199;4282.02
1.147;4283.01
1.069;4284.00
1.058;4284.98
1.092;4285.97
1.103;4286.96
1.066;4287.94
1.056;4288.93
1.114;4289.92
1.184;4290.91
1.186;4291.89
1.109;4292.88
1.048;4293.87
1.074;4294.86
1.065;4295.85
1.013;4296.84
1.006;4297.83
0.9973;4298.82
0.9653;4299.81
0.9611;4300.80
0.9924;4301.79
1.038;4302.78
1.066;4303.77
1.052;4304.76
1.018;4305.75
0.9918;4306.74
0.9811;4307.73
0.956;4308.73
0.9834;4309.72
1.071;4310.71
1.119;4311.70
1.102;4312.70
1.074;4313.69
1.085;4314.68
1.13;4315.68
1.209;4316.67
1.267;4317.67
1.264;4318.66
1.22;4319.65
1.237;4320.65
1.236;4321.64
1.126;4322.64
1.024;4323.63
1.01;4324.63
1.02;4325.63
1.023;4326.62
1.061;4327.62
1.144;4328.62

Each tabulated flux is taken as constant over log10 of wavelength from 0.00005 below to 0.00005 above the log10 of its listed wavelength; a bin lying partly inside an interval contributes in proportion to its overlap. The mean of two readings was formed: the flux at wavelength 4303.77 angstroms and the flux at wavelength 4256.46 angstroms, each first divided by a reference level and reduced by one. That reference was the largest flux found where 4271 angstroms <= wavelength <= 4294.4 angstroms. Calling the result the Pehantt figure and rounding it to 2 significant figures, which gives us -0.060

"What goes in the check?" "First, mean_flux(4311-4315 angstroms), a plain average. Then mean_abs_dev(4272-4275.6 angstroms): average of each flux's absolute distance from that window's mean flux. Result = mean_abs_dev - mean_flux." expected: -1.06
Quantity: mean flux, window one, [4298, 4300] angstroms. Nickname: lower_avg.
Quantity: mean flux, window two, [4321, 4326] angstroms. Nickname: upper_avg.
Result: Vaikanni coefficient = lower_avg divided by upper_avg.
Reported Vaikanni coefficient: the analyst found 0.91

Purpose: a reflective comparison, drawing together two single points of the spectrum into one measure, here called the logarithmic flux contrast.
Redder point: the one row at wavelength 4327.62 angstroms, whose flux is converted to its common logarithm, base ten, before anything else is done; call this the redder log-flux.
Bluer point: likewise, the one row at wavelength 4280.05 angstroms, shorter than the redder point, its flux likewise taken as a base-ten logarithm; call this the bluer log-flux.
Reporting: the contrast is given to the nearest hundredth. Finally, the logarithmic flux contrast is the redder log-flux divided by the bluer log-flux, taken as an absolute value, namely 0.39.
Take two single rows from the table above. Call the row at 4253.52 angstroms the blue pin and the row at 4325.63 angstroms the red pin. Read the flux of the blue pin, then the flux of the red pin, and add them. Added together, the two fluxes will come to 2.17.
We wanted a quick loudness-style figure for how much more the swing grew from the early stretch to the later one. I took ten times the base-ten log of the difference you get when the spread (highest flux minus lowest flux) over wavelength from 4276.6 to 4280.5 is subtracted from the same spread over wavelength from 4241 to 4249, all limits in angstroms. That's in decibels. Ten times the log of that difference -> -10.2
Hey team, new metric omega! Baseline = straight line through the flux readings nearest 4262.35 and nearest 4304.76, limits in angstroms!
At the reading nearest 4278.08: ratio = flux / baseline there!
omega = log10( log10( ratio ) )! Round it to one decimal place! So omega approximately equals -2.3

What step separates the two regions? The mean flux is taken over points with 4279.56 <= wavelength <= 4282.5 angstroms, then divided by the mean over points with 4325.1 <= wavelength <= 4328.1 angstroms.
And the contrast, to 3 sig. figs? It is 1.15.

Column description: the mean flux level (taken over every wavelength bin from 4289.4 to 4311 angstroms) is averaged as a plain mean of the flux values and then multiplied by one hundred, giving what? 104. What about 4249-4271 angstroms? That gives 118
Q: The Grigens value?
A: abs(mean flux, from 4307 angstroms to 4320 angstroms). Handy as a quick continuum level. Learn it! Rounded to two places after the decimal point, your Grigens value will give 1.11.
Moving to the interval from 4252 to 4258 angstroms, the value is 1.17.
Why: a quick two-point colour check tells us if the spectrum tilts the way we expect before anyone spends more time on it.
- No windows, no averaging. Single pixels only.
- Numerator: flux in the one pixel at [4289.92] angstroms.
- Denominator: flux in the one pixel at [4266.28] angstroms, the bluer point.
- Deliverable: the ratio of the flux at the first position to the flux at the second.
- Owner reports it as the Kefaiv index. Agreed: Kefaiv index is 0.86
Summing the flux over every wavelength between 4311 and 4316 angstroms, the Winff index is 5.5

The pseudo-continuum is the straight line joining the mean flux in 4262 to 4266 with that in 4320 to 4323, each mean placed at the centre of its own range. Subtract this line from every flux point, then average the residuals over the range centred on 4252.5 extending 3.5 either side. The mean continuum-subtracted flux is -0.10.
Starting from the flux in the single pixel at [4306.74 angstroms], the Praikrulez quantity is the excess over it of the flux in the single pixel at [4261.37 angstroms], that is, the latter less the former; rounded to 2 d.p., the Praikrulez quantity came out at 0.18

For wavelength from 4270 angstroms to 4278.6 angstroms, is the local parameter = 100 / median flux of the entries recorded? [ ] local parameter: 89.8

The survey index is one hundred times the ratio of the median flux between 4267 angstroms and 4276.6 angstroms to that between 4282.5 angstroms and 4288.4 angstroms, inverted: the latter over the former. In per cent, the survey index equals 96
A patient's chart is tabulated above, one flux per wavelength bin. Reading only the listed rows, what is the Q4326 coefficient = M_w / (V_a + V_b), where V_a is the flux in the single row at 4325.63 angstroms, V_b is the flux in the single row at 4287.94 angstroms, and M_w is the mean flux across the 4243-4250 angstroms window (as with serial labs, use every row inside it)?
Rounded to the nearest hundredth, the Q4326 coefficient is 0.59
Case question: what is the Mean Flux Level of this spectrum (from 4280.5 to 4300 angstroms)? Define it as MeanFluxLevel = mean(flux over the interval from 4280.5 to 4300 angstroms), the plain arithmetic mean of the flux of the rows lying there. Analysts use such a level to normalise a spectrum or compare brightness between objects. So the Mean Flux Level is 1.09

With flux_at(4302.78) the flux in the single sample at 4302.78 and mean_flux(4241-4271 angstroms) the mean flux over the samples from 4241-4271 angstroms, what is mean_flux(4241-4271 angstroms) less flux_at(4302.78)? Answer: 0.16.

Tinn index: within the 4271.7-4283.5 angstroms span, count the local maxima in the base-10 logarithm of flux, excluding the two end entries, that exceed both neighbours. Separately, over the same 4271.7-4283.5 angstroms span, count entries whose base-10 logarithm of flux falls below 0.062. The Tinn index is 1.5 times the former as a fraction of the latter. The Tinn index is 0.19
